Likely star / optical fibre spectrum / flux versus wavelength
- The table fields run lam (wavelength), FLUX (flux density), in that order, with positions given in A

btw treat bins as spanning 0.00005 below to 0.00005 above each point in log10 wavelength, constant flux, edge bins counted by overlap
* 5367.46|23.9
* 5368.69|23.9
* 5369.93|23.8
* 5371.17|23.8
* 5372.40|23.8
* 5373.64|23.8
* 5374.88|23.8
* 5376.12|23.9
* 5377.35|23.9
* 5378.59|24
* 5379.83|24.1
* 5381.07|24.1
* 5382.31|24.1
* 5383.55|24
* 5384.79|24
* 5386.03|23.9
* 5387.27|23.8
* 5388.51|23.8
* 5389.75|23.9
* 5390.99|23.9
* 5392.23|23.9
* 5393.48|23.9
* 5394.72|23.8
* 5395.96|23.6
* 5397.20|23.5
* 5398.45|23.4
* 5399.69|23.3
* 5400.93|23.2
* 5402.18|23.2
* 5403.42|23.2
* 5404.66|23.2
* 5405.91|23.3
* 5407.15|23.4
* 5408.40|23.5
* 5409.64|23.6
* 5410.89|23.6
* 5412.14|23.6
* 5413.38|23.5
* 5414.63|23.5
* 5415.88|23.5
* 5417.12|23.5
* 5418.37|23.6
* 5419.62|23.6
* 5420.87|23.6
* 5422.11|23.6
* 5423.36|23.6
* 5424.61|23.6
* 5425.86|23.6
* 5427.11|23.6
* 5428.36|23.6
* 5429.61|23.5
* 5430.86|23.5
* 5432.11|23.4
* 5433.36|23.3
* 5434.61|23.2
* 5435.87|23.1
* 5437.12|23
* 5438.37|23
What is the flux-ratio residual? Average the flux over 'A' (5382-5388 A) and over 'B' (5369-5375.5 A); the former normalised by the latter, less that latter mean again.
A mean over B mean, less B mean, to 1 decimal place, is -22.8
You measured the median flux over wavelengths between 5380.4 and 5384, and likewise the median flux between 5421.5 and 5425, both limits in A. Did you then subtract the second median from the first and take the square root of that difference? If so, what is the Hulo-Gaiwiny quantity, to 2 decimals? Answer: 0.71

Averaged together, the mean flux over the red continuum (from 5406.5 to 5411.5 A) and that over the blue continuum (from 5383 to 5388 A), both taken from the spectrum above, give 23.73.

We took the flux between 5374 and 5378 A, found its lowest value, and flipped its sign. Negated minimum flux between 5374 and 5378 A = -23.80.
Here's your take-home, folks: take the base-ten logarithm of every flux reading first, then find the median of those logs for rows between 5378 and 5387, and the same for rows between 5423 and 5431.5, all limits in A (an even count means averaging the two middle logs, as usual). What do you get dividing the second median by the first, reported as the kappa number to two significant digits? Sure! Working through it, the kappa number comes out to 0.99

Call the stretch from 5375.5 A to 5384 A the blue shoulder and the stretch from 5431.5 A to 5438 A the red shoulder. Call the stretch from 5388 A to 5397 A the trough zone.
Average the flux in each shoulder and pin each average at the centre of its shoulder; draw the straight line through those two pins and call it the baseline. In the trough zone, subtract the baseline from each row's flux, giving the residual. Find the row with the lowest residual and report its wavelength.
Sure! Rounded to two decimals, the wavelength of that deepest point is 5395.96 A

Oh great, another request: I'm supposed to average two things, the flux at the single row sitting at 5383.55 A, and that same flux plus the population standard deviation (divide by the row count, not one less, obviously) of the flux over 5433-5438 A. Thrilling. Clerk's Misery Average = 24.1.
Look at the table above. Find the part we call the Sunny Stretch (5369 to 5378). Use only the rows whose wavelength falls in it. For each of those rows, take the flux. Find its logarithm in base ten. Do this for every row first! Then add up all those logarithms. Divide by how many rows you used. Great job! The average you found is 1.377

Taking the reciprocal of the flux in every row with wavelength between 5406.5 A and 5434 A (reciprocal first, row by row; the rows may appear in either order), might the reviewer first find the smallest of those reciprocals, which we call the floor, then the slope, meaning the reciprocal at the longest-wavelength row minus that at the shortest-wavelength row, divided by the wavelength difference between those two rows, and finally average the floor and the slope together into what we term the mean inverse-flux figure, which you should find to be 0.0212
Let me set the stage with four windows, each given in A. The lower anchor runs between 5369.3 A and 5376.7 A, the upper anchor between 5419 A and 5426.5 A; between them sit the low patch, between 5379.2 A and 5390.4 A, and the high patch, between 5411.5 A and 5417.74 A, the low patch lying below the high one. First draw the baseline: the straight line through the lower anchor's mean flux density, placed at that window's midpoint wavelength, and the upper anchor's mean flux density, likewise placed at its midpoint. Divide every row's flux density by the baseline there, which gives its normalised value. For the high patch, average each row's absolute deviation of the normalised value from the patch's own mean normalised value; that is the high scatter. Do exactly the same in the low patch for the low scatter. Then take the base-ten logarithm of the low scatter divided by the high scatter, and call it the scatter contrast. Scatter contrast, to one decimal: 0.5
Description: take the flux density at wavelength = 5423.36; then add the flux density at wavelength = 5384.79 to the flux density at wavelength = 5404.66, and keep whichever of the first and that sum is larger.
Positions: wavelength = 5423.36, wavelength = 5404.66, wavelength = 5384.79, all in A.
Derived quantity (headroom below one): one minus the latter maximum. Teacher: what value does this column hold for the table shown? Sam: -46.2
